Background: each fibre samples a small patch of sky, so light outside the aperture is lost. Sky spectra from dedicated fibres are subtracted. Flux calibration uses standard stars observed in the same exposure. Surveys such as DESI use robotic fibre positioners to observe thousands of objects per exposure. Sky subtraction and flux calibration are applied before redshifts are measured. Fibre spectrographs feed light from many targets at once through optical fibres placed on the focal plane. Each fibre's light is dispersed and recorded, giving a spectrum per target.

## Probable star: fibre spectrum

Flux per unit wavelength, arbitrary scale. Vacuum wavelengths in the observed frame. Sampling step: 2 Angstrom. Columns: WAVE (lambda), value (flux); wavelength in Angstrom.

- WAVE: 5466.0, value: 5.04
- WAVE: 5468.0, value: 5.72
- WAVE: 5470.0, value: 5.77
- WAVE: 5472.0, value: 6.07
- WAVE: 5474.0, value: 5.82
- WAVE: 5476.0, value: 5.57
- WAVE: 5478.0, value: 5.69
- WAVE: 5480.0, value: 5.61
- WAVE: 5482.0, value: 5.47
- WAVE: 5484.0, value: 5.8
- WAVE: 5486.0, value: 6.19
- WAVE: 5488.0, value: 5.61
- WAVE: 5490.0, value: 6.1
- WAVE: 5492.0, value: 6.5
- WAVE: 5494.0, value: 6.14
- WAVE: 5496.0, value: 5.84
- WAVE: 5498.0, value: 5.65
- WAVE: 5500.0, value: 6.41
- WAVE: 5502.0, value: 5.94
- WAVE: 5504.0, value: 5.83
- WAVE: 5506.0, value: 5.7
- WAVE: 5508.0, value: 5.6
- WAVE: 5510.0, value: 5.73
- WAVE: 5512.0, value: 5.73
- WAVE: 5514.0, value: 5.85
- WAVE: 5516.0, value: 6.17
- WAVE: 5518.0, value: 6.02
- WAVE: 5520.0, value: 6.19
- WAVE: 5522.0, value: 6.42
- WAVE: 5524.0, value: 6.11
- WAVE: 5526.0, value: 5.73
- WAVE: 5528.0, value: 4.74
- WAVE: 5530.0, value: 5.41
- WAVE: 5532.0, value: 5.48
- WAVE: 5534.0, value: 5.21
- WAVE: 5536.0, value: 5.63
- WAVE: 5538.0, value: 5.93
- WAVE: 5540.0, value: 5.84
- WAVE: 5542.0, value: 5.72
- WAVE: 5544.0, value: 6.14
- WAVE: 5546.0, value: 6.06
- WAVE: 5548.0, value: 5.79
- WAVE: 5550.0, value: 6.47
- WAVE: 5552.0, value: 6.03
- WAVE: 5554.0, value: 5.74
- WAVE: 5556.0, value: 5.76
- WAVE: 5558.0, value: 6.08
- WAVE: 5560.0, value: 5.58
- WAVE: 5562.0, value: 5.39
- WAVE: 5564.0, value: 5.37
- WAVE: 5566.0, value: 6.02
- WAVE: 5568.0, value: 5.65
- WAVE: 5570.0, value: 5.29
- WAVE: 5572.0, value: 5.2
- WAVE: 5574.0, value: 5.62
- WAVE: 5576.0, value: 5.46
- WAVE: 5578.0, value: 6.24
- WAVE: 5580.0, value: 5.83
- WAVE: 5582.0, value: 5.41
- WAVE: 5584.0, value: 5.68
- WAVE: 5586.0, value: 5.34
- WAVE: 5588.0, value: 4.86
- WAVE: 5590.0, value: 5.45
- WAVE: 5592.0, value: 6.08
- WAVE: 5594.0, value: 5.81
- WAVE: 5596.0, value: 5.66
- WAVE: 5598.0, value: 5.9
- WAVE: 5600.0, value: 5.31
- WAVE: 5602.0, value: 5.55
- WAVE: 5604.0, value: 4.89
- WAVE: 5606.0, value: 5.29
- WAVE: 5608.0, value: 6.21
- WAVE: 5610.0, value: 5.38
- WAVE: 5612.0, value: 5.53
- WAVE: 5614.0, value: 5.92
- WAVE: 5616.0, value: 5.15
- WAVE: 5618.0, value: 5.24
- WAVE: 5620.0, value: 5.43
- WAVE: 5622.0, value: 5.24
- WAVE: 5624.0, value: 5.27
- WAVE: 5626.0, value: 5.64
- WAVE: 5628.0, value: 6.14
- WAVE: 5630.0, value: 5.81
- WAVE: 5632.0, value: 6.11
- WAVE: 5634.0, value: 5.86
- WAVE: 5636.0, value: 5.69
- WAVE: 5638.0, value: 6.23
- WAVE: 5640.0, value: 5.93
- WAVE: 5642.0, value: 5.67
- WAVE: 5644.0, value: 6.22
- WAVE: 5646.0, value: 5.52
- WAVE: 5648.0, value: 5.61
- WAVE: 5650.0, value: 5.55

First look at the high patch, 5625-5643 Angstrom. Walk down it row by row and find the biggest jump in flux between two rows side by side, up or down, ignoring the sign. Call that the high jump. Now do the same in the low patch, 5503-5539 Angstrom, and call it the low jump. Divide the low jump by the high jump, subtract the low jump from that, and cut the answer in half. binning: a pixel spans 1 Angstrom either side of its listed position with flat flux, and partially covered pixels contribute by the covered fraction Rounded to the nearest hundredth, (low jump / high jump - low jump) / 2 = 0.42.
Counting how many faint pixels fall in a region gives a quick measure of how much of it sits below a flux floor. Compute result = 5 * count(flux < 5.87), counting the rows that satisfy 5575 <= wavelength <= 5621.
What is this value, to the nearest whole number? 90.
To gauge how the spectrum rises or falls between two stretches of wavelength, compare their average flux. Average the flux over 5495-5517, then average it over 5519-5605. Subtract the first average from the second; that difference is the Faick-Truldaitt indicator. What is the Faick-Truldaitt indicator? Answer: -0.18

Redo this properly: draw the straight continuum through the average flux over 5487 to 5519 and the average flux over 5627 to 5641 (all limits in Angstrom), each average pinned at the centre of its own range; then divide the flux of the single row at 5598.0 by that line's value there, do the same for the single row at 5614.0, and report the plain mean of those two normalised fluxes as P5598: 0.99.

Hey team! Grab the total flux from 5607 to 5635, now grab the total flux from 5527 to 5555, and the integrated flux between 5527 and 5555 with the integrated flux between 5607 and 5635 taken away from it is 2.5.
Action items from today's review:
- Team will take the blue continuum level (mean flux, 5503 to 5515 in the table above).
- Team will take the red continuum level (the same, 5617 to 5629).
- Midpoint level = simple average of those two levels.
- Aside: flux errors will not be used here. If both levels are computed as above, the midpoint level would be 5.62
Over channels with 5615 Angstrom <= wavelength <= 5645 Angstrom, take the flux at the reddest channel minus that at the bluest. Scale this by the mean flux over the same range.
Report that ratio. 0.19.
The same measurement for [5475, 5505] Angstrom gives 0.04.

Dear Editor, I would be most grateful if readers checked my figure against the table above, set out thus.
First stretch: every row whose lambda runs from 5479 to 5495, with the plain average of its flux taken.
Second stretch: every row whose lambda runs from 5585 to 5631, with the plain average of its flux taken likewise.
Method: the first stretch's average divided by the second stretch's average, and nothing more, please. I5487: 1.07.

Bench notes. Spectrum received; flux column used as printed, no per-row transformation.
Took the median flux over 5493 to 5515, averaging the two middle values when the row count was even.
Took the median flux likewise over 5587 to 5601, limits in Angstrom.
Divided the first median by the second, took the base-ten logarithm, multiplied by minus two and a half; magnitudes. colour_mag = -0.032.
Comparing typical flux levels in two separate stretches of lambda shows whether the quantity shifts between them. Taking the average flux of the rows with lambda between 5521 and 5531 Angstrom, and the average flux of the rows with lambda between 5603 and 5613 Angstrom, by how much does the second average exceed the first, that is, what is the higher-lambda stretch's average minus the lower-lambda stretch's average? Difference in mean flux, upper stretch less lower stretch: -0.22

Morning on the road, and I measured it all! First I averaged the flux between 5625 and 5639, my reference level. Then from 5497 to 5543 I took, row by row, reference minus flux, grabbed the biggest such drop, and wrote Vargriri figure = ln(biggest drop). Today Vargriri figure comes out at 0.2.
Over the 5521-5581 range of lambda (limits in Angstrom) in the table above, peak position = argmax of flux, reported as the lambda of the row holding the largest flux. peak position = 5550.0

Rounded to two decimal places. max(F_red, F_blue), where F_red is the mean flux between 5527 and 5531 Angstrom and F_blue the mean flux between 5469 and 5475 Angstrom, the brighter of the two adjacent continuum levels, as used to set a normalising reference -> 5.89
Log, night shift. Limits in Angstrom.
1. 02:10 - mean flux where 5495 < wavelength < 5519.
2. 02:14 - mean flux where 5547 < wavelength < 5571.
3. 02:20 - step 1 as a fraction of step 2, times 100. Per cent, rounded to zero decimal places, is 102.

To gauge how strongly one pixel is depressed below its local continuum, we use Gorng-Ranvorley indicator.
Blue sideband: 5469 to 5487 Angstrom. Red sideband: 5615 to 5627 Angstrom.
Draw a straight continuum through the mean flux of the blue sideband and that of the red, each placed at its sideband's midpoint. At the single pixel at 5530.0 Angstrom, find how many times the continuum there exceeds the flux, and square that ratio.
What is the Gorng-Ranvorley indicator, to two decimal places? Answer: 1.08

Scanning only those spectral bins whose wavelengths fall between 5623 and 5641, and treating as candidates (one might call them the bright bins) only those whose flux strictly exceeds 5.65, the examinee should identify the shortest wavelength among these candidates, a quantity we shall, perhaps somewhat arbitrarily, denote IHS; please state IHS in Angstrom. 5628.0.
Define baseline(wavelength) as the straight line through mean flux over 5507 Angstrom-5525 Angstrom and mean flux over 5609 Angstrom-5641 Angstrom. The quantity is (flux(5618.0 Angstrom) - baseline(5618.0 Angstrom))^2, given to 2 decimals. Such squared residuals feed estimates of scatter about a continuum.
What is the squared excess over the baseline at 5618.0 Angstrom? 0.19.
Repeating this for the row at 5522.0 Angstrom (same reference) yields 0.21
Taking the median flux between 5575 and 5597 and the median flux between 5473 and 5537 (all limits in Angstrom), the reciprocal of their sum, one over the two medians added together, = 0.0875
